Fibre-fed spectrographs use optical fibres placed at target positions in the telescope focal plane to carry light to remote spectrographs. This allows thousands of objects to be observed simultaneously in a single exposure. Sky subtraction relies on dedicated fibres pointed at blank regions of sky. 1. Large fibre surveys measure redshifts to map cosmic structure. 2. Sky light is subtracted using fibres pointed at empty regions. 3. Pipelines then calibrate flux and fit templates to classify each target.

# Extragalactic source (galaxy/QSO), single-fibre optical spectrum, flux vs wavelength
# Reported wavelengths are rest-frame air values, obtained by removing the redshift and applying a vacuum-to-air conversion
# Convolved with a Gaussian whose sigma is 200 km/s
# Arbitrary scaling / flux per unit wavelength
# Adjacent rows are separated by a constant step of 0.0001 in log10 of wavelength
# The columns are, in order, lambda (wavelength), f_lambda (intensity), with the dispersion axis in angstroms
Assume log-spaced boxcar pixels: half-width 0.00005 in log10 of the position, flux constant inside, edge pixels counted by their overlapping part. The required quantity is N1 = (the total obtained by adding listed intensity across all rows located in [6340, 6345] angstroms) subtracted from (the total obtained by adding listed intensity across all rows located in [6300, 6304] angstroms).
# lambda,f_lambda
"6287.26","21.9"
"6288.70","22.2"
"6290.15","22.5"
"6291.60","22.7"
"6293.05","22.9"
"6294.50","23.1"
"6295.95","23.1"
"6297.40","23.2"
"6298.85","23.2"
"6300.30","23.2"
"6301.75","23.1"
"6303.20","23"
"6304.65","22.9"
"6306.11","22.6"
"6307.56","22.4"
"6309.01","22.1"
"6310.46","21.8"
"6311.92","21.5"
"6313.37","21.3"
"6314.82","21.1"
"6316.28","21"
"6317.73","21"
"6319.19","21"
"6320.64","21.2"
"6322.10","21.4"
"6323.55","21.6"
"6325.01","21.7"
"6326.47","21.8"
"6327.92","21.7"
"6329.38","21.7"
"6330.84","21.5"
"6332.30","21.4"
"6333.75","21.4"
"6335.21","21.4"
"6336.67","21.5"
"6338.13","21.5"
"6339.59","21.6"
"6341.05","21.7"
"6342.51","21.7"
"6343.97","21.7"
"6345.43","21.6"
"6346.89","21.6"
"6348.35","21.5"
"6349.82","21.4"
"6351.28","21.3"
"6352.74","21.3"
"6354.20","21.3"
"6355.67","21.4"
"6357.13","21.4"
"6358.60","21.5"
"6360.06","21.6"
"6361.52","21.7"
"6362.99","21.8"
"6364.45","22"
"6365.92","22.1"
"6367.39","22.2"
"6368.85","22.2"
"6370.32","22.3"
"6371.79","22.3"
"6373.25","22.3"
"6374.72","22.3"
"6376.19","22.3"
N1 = 4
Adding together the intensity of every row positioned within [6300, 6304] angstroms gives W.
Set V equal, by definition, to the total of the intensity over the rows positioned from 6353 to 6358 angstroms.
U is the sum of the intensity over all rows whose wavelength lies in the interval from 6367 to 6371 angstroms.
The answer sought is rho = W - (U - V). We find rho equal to 66.7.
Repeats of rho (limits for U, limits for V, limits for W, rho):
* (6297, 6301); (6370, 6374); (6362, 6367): 63.2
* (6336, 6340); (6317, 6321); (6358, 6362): 63.4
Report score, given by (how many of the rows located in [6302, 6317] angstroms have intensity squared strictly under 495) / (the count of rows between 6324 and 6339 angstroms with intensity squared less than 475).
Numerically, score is 0.7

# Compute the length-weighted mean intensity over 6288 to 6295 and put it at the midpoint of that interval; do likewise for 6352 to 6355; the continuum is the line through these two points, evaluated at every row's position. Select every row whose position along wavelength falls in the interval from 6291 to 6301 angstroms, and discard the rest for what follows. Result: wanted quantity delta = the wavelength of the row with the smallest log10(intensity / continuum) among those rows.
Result 6291.60 angstroms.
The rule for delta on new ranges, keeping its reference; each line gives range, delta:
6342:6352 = 6351.28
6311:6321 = 6316.28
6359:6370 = 6360.06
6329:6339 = 6332.30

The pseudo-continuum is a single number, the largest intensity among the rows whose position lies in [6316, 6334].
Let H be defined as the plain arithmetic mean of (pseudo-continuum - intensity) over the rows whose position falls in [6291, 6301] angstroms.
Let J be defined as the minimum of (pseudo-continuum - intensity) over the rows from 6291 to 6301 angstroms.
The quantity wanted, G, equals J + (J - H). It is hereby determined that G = -1.5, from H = -1.26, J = -1.4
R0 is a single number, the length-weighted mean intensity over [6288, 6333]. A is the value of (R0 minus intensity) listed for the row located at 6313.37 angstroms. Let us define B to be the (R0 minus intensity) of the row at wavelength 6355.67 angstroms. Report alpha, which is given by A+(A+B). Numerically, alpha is 2.3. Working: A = 0.8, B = 0.7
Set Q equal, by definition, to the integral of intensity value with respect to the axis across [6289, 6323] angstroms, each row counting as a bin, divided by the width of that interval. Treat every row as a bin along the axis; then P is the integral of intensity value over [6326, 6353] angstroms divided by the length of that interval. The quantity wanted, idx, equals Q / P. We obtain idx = 1.03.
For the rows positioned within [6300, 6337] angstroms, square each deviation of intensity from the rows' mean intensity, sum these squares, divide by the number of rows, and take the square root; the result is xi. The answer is 0.66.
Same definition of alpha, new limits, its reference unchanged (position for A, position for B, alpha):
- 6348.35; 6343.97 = 1.6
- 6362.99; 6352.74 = 1.4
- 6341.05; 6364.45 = 0.9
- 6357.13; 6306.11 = 0.9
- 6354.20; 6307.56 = 1.3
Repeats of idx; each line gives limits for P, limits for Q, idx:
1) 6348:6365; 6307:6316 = 1.01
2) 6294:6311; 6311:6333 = 0.94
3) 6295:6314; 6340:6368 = 0.96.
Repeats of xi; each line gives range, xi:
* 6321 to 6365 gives 0.17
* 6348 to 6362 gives 0.13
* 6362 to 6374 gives 0.17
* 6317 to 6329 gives 0.30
